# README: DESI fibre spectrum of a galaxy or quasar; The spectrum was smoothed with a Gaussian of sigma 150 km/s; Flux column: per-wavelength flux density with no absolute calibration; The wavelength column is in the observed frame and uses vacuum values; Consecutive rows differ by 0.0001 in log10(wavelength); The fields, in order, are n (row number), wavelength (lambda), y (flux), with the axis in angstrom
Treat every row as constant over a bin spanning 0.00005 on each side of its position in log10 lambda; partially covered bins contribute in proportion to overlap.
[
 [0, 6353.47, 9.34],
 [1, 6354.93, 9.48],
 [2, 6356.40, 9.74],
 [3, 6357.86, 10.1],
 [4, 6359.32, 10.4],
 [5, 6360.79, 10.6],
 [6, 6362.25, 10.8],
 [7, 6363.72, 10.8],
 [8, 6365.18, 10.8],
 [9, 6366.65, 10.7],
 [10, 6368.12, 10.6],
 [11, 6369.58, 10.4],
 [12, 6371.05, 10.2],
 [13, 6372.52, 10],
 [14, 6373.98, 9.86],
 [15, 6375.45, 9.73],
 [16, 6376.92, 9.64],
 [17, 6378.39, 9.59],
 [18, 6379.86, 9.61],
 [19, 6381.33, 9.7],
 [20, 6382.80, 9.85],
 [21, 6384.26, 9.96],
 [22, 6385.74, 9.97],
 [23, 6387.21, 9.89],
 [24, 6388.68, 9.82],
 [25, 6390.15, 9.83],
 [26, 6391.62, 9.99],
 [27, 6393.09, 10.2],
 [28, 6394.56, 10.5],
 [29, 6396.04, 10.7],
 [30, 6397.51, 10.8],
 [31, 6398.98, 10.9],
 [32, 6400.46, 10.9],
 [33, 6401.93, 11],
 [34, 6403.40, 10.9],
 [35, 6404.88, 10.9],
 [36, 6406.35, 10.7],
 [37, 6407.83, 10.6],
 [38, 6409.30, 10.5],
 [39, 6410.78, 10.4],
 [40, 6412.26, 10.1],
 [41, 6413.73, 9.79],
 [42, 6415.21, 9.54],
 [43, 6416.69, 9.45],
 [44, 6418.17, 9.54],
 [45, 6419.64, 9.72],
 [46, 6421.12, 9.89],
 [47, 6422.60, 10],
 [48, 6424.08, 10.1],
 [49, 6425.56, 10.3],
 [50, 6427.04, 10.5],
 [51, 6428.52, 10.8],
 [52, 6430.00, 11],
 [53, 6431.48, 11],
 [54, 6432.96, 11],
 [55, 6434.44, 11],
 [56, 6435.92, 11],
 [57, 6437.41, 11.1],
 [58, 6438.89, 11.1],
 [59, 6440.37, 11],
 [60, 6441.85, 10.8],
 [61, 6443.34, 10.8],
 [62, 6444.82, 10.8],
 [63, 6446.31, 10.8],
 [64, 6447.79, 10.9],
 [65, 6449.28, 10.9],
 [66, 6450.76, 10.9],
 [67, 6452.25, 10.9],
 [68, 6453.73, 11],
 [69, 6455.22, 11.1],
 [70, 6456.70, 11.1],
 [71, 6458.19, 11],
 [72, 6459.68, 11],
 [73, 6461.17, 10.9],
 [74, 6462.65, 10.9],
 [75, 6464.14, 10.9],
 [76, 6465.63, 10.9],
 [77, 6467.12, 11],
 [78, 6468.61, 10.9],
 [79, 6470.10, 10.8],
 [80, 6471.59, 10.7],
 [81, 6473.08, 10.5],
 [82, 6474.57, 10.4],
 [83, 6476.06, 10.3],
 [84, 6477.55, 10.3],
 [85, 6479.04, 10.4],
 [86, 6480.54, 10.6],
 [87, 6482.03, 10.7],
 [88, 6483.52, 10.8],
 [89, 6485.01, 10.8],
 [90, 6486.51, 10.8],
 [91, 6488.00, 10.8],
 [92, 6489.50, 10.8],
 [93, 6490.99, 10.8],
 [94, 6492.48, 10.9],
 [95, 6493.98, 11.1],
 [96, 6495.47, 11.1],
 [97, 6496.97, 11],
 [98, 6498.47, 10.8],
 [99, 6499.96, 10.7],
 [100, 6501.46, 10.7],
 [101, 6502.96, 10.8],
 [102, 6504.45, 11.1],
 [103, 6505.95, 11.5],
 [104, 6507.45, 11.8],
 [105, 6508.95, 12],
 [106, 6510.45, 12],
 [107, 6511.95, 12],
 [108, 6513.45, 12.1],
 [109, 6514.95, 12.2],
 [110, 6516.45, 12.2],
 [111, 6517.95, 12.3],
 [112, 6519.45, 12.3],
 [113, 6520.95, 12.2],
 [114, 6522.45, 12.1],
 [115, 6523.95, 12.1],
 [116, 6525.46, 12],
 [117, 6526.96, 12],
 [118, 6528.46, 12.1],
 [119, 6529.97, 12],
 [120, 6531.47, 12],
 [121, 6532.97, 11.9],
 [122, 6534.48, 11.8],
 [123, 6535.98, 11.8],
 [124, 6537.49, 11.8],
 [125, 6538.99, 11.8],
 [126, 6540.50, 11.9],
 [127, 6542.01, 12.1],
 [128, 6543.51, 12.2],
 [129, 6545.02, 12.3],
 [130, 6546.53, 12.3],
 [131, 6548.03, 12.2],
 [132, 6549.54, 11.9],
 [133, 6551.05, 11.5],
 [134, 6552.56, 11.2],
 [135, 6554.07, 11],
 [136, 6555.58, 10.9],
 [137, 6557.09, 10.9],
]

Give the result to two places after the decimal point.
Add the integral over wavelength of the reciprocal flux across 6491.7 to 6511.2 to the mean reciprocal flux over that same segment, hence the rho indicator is 1.83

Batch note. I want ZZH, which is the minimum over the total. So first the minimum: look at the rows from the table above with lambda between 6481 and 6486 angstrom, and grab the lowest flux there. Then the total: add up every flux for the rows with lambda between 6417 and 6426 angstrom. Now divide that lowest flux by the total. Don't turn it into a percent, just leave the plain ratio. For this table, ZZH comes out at 0.18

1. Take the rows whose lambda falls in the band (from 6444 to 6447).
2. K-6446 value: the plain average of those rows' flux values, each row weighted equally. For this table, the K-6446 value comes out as 10.8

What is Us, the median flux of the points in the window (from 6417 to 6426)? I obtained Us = 9.9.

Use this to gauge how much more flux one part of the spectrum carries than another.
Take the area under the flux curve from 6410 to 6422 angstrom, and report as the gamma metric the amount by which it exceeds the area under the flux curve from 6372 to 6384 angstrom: 1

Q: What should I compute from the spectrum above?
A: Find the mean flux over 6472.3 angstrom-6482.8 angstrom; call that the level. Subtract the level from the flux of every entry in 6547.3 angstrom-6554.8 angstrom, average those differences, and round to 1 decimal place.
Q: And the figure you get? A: 1.1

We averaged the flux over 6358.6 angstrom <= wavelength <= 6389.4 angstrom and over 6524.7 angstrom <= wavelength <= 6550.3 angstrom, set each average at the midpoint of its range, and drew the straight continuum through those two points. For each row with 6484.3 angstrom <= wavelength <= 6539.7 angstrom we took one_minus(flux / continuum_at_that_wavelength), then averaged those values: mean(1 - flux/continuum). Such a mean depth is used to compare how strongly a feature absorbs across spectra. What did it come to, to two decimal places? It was 0.01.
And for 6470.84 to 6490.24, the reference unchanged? 0.07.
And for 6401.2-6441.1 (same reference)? 0.02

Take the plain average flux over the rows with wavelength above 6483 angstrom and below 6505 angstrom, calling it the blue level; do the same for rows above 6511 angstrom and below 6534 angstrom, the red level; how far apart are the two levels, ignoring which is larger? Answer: 1.23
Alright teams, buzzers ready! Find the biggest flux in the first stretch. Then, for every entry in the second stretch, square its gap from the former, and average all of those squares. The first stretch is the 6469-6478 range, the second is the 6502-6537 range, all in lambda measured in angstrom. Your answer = 1.4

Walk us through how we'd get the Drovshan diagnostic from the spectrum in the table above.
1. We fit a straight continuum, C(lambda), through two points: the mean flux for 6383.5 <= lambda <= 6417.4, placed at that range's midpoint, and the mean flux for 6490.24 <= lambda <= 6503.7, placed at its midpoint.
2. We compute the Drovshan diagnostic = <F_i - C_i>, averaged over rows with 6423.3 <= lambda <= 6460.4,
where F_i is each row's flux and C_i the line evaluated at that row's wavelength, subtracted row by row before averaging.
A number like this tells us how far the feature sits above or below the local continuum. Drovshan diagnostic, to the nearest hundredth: 0.32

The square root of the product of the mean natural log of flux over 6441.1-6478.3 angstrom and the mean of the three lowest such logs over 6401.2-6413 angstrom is 2.36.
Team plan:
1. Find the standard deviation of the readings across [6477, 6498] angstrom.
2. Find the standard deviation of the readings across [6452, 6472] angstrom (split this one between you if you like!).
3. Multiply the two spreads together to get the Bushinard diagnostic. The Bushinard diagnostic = 0.02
